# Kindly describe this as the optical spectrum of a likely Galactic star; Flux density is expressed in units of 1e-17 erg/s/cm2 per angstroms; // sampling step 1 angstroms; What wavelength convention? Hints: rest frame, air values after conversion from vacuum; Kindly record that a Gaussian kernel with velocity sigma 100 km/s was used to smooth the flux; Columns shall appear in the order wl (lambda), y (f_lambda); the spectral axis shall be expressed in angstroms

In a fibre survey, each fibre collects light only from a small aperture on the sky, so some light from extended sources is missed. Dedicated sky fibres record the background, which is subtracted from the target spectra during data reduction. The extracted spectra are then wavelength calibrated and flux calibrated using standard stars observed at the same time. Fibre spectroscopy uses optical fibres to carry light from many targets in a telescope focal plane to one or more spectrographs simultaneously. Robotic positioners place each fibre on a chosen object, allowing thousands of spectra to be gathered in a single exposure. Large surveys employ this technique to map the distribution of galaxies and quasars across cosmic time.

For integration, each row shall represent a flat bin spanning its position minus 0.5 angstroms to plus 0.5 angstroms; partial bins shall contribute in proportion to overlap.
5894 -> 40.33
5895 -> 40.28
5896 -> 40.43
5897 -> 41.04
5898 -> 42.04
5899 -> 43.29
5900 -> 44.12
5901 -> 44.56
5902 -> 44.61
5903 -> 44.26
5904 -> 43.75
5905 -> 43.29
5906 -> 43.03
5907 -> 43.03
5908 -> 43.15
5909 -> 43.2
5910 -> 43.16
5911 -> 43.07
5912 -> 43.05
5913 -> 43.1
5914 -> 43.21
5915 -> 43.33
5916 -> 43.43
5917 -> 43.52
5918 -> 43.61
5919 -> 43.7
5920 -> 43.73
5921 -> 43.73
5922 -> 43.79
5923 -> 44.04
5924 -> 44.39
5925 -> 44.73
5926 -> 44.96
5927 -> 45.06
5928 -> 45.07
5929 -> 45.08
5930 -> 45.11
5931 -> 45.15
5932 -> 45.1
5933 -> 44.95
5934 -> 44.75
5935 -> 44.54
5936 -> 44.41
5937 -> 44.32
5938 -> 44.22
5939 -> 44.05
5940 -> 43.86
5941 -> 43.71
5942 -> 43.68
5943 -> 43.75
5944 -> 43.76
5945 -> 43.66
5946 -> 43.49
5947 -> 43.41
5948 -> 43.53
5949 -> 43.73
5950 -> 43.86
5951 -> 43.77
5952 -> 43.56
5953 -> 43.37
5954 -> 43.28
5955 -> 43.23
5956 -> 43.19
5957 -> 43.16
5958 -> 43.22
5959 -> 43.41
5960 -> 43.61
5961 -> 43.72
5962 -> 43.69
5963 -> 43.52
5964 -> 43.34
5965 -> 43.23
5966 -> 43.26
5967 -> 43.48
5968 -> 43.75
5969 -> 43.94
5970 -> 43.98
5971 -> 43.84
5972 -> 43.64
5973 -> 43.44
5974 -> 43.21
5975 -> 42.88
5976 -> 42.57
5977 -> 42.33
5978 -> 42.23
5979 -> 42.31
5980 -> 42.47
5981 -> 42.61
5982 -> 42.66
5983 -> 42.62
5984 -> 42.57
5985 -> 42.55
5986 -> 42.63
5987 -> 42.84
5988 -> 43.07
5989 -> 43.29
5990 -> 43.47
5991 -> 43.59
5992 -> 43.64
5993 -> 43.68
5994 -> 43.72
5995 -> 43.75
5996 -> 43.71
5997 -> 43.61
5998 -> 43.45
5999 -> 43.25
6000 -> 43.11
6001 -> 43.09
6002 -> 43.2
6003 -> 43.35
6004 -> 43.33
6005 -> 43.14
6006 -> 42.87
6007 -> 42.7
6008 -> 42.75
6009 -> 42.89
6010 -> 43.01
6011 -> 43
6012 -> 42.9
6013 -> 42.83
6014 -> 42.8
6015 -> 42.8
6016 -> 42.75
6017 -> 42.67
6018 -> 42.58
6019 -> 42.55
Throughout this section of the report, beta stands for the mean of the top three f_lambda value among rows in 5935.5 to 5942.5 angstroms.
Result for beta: 44.3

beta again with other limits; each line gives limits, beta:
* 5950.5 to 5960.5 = 43.6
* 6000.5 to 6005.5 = 43.3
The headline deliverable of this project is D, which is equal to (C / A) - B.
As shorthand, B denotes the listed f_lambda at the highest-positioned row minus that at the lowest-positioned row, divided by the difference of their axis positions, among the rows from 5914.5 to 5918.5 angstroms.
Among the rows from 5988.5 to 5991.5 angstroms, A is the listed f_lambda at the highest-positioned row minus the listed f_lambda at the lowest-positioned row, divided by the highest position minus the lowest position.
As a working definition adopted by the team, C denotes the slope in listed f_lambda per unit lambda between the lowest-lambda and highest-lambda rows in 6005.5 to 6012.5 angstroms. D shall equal -0.1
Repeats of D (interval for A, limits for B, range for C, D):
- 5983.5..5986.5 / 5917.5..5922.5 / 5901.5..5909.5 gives -6.8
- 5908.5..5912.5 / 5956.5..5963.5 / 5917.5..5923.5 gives -1.8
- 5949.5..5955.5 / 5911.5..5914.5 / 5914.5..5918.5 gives -0.8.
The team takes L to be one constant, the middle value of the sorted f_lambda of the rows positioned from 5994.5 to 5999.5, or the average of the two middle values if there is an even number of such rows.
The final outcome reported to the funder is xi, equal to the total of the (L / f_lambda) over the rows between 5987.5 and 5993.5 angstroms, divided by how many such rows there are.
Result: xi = 1.00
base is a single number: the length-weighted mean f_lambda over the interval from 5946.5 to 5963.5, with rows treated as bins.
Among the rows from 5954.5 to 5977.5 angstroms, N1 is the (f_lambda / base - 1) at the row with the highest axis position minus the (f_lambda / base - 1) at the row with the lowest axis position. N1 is -0.021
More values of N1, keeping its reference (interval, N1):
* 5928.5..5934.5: -0.008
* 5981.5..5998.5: 0.018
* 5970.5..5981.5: -0.028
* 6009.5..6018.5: -0.010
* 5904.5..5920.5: 0.010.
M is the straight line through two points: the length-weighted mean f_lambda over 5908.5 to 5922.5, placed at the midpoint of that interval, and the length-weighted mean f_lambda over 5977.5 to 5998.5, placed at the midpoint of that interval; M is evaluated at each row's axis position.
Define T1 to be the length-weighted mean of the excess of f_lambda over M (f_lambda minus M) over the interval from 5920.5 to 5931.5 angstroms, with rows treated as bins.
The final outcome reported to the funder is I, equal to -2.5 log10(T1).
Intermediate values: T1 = 1.29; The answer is -0.3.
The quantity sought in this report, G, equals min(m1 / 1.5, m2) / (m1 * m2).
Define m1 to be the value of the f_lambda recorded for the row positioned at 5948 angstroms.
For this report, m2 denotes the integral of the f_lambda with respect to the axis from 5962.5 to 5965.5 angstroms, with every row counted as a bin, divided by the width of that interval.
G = 0.0154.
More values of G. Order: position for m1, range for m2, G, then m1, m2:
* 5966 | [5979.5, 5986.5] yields 0.0157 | 43.26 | 42.6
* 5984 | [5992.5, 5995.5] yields 0.0152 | 42.57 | 43.7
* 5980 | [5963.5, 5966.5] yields 0.0154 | 42.47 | 43.3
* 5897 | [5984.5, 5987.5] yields 0.0156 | 41.04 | 42.7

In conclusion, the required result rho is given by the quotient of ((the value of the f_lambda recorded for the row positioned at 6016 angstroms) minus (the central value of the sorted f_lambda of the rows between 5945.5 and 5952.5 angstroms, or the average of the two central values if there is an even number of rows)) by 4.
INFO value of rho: -0.20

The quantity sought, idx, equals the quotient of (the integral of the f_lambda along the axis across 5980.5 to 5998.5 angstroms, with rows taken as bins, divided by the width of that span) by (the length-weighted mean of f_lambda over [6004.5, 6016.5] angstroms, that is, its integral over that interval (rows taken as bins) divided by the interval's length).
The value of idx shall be 1.01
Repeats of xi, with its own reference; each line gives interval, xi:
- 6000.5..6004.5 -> 1.01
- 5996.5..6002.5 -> 1.01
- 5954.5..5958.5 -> 1.01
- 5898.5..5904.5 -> 0.99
